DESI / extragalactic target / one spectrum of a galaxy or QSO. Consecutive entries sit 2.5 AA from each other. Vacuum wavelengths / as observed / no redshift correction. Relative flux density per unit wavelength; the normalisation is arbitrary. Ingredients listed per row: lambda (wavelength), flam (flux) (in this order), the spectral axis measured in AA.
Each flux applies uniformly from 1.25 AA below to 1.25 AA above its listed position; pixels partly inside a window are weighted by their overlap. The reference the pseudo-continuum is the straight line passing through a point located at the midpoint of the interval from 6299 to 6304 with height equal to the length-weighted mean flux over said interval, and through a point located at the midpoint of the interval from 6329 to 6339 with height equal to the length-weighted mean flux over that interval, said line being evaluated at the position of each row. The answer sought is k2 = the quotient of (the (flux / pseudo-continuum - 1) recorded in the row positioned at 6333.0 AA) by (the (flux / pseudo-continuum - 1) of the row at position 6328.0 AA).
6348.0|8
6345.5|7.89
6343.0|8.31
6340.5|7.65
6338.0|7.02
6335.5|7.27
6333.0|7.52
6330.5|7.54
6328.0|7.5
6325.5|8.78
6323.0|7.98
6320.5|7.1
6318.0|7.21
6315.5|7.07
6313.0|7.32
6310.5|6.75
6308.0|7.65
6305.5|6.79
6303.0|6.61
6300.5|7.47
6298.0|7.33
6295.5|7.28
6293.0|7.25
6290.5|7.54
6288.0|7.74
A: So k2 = 0.9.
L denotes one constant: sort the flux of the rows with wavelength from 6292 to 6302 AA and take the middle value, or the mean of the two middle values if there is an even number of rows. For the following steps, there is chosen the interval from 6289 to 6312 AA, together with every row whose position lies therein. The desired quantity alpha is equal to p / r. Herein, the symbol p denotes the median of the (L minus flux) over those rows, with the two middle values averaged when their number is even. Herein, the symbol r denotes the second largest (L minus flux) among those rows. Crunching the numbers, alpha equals 0.0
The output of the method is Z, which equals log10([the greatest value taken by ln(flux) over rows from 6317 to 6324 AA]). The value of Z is 0.317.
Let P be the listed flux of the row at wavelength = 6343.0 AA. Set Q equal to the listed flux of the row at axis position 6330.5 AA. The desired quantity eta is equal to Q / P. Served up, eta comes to 0.91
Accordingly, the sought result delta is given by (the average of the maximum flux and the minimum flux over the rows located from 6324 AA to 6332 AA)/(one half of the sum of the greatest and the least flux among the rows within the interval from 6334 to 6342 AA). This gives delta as 1.11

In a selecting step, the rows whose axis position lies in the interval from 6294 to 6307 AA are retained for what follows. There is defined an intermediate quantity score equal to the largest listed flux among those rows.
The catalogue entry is 7.47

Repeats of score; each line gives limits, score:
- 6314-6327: 8.78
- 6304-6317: 7.65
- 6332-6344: 8.31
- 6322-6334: 8.78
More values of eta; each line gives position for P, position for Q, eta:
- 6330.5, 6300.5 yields 0.99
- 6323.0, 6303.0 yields 0.83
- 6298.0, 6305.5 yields 0.93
